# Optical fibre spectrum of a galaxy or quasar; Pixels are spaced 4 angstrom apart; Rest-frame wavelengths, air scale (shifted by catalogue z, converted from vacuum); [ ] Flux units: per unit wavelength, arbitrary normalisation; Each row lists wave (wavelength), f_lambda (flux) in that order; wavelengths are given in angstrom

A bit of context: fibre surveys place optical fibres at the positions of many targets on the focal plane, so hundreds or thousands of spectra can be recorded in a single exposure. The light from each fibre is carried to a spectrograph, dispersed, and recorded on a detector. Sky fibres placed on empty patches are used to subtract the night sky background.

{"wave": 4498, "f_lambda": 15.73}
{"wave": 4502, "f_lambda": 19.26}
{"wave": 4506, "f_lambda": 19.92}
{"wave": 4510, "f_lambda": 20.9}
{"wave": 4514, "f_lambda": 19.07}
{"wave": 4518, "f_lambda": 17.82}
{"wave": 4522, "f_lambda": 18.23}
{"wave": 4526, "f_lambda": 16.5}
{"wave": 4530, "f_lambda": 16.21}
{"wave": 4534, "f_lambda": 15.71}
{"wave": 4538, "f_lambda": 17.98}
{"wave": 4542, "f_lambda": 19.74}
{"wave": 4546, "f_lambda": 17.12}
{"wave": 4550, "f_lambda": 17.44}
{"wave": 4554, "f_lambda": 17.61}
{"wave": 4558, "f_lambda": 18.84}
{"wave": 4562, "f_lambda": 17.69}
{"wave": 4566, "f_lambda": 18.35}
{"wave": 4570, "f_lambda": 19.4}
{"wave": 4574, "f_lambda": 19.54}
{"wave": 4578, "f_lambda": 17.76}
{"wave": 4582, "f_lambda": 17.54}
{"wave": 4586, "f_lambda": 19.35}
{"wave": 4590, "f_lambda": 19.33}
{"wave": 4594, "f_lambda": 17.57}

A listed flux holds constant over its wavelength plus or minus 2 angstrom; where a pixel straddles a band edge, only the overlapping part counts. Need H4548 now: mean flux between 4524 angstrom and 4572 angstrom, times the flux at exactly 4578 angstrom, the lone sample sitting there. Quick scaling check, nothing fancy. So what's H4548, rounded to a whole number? 315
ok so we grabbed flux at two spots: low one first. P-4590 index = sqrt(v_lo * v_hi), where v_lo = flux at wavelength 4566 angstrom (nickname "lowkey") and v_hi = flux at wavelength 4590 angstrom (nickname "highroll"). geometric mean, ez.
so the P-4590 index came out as 18.8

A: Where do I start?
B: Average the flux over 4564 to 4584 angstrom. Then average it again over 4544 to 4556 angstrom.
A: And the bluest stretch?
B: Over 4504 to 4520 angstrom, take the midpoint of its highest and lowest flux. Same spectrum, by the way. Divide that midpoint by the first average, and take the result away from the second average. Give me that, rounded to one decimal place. 16.3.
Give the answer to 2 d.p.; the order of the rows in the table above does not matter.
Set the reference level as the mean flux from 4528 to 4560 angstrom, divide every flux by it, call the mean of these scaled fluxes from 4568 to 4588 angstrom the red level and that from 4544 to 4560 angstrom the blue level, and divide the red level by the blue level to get 1.05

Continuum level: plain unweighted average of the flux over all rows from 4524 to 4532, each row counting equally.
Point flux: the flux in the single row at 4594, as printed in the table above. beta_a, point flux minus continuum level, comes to 1.2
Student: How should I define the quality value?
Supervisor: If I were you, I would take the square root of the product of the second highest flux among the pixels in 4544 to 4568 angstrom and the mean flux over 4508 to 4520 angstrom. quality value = 18.8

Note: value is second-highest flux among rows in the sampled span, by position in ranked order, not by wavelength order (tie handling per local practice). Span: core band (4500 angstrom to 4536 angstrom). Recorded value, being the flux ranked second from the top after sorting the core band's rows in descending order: 19.92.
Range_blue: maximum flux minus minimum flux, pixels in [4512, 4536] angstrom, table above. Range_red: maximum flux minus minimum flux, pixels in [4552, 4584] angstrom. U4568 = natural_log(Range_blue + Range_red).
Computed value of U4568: 1.68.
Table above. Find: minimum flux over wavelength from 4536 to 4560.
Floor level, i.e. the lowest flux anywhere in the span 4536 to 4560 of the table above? 17.12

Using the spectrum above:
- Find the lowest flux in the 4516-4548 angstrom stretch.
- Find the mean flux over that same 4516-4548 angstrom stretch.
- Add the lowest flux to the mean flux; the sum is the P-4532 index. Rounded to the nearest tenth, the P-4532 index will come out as 33.1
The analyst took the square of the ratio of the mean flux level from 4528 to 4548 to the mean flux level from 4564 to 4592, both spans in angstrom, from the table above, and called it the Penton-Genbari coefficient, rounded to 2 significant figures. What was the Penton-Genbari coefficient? 0.86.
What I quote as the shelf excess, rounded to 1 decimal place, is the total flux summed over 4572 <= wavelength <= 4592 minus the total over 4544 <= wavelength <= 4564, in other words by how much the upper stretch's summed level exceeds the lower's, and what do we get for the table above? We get 4.8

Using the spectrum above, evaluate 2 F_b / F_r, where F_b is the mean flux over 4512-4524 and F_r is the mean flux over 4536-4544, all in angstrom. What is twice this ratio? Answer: 1.95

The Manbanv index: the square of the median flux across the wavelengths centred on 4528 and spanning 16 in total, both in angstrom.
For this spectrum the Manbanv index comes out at 267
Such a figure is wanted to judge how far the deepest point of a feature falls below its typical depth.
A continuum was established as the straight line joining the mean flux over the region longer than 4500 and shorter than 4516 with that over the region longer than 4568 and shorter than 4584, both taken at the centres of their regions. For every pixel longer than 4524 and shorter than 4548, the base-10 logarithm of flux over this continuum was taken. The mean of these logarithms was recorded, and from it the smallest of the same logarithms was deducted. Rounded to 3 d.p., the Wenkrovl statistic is 0.039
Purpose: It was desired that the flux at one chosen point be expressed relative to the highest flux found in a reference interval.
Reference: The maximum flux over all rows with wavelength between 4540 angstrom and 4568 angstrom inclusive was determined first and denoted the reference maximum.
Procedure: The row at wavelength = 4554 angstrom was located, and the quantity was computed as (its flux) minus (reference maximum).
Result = -2.1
